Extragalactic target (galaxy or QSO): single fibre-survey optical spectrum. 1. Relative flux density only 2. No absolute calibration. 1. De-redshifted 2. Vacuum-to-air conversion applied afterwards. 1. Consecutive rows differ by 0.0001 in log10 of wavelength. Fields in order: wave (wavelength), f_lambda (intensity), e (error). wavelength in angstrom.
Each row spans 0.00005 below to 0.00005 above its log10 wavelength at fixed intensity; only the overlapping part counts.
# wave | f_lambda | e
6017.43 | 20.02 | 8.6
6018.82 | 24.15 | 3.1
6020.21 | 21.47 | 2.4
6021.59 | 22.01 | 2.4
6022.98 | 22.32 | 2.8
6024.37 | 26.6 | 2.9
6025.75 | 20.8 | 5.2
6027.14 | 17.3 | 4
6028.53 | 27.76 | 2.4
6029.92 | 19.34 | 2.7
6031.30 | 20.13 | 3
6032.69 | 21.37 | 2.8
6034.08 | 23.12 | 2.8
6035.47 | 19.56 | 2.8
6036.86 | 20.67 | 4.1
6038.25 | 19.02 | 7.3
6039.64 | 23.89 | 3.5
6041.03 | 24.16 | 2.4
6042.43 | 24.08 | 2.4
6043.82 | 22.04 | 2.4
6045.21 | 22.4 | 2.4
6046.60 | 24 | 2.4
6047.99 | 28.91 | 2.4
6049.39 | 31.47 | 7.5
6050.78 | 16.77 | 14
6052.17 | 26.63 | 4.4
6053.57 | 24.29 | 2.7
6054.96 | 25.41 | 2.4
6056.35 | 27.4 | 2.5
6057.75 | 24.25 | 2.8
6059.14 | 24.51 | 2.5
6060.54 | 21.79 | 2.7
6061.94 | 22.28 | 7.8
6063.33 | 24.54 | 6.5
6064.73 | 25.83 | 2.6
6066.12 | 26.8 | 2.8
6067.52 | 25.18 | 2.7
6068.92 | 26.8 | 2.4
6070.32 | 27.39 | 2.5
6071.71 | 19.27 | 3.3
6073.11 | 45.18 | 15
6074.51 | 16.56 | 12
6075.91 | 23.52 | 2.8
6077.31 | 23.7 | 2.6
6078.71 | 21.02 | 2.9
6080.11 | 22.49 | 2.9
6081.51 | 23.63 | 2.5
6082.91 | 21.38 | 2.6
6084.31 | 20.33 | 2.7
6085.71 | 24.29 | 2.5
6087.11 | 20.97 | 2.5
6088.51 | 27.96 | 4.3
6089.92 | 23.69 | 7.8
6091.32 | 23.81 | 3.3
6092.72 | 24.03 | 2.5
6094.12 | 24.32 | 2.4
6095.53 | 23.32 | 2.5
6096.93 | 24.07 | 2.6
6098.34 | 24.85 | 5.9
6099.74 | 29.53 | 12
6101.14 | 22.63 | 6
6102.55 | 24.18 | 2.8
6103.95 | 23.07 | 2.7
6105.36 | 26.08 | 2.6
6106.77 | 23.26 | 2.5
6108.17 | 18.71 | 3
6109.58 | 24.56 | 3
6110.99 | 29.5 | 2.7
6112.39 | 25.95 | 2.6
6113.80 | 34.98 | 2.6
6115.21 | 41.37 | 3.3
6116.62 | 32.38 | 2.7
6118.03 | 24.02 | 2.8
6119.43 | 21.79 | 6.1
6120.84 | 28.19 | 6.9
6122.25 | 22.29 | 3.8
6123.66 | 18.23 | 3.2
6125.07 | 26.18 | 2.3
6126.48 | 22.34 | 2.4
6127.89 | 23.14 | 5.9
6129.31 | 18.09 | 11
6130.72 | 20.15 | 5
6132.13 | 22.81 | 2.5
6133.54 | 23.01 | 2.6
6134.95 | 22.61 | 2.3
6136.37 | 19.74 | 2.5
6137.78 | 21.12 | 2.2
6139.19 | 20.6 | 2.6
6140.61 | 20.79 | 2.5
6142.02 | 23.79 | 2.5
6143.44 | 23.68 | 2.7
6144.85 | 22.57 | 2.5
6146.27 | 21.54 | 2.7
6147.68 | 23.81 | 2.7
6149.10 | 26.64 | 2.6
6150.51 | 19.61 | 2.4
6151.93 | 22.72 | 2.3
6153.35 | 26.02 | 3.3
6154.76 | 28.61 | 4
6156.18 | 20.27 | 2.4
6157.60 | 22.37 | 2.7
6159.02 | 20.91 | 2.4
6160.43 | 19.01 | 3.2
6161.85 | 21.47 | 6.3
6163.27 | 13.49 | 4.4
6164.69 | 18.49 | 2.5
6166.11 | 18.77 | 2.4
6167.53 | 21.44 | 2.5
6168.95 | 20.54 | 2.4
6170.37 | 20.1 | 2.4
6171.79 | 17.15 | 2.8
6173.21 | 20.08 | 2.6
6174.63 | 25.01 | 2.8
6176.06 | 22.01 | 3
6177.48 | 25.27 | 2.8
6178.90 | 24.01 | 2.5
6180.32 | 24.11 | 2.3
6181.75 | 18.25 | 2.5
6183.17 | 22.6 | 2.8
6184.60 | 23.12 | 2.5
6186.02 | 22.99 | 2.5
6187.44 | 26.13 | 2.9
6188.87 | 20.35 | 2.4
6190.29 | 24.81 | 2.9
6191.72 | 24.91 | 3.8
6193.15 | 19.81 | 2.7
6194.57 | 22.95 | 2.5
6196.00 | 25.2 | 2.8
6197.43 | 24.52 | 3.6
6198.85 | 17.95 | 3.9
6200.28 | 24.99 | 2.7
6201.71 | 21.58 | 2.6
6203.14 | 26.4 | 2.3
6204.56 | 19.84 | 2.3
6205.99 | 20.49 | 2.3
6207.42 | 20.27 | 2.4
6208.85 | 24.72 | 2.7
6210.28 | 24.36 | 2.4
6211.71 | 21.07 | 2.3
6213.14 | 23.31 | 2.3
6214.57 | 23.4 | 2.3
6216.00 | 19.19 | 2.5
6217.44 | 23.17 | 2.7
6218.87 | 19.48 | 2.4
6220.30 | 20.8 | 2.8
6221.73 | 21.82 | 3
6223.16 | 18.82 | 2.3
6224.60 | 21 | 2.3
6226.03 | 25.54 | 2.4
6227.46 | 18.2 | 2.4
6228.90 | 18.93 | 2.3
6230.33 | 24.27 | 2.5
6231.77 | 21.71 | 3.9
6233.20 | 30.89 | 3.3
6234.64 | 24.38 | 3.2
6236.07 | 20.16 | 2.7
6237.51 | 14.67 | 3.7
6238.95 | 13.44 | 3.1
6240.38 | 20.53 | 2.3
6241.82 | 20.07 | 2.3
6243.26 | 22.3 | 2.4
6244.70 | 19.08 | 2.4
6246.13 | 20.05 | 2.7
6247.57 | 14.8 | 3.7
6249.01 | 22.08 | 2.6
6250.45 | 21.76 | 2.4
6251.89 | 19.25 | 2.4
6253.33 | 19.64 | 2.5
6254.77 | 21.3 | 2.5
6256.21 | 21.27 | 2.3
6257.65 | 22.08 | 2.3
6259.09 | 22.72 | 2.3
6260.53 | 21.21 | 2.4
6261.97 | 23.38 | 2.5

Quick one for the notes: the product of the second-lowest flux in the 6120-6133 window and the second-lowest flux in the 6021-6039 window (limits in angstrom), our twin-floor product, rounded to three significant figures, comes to 347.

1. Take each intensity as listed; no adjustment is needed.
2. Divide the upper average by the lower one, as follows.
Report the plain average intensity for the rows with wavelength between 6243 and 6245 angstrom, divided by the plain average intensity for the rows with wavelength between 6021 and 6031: 0.93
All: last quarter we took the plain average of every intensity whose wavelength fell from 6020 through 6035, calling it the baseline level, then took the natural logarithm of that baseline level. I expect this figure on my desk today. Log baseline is 3.09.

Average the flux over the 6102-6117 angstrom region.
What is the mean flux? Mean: 27.6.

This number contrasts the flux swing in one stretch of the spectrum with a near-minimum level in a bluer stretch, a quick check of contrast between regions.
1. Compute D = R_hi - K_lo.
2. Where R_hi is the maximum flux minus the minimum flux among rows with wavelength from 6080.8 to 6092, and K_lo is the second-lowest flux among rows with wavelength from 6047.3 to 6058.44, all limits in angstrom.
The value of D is -16.6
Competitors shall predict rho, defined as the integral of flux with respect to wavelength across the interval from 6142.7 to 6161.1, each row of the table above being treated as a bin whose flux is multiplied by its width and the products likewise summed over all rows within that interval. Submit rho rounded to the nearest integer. 422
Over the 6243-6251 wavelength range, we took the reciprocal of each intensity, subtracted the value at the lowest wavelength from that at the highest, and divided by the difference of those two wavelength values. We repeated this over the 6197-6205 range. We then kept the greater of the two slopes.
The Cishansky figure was 0.0013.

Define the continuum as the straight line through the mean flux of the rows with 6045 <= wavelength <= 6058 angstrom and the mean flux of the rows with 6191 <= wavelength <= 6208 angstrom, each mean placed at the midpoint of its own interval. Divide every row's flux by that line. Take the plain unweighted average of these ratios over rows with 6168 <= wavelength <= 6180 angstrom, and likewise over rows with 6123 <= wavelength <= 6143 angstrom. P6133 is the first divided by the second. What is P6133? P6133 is 1.04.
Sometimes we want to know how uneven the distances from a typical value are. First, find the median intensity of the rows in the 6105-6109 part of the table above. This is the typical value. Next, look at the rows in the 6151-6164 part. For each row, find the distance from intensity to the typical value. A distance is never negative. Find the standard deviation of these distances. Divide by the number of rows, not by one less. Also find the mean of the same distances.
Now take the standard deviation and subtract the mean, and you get -0.75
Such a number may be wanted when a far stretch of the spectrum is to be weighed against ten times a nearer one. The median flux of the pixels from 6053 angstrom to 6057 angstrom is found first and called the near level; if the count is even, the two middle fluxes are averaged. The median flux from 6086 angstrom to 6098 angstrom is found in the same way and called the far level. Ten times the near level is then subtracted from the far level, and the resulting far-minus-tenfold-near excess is -230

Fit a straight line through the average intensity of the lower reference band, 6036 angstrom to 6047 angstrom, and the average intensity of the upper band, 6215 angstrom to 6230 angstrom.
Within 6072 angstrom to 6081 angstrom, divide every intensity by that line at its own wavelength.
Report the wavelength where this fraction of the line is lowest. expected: 6074.51 angstrom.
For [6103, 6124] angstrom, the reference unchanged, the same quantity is 6123.66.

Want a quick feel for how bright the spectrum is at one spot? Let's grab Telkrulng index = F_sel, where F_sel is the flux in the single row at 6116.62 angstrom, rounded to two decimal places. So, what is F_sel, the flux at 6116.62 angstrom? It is 32.38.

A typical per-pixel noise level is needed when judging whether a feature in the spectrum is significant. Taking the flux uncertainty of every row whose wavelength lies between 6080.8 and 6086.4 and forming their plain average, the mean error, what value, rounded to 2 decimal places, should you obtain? 2.58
